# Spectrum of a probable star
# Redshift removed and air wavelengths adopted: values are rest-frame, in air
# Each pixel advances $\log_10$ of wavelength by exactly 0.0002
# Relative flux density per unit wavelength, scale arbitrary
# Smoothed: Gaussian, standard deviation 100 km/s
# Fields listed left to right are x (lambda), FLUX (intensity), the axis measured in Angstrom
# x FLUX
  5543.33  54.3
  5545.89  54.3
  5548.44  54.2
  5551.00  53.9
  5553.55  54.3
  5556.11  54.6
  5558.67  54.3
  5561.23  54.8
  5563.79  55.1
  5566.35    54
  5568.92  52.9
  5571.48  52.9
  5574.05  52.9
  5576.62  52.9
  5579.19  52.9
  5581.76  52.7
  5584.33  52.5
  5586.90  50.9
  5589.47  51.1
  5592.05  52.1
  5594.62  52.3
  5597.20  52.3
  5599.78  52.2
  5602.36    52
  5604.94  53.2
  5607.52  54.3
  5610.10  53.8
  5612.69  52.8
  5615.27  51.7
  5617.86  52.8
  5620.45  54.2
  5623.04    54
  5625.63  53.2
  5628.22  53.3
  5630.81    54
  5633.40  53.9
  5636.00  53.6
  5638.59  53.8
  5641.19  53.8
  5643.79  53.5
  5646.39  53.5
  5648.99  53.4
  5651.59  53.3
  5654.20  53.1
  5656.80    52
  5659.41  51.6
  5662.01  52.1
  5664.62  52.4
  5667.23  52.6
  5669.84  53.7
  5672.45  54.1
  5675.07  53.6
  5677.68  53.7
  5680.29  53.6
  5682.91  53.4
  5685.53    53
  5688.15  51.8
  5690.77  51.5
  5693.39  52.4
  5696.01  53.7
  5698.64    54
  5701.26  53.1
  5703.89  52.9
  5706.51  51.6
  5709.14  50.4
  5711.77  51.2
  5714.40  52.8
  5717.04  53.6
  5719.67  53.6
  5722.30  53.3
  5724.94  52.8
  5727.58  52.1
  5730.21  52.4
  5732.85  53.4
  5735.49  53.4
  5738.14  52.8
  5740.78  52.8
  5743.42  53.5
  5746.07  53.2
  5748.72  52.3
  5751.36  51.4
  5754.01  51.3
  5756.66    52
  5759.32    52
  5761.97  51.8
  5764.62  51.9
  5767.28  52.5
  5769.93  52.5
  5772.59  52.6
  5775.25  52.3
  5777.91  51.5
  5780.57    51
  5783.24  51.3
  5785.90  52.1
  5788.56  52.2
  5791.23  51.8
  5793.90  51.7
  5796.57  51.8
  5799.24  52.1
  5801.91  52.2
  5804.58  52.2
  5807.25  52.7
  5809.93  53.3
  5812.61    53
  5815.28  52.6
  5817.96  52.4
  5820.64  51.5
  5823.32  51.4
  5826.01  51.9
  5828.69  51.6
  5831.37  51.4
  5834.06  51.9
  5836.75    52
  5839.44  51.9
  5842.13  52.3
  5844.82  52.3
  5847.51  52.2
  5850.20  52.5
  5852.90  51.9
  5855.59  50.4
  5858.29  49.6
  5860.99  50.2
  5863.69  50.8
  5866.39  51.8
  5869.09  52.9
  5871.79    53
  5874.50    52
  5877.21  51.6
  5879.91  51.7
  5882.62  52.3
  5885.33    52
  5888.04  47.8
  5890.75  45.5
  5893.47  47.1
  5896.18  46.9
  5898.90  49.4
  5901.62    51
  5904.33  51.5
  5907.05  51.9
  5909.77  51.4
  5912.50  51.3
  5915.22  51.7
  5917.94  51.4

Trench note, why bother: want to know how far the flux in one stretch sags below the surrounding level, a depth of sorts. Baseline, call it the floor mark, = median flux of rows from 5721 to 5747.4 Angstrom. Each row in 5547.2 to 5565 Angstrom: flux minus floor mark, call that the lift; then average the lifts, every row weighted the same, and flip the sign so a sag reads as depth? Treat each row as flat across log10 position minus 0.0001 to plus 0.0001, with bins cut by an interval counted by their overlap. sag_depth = -1.5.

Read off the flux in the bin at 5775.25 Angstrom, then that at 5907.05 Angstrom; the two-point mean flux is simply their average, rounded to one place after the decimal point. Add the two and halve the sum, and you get 52.1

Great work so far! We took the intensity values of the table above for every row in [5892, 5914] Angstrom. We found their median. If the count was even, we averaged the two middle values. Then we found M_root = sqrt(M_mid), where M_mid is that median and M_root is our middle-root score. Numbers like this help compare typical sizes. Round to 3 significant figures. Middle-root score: 7.15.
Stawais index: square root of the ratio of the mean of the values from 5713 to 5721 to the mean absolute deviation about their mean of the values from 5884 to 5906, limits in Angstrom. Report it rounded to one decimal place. 5.1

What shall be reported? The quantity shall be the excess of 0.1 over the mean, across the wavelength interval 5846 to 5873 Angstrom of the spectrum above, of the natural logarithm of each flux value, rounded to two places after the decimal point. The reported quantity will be -3.84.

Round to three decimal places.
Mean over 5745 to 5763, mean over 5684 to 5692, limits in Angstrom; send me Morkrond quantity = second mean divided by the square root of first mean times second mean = 1.001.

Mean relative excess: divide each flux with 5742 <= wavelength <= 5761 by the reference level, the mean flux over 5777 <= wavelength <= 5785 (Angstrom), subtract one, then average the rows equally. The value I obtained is 0.019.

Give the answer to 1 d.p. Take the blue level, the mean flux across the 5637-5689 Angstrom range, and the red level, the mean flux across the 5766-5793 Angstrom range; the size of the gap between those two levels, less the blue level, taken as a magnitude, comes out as 52.0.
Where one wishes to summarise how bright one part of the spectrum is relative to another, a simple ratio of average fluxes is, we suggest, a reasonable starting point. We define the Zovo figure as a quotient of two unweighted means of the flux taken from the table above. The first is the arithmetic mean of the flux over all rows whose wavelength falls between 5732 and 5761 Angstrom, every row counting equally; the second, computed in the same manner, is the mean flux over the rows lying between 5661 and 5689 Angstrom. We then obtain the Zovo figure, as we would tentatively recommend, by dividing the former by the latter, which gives 0.99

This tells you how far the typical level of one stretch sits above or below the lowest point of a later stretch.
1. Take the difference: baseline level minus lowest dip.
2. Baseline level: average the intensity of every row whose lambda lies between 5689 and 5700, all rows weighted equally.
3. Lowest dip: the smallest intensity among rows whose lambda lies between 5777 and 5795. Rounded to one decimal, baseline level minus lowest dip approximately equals 1.9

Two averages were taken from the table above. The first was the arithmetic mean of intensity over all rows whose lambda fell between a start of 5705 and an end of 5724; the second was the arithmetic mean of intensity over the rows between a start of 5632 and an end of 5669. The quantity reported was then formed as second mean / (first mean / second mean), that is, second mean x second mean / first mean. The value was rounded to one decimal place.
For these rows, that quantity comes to 53.7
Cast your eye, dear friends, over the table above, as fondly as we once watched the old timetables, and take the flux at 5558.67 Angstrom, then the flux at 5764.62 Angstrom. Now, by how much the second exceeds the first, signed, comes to -2.40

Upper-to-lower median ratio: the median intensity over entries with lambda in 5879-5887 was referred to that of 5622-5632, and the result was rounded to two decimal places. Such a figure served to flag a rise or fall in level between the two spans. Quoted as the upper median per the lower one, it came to 0.97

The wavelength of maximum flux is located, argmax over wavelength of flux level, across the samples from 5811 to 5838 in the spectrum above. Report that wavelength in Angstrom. 5812.61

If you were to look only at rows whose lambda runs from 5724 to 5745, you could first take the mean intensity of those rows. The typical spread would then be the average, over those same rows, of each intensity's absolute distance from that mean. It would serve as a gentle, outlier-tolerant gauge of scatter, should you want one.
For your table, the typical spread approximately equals 0.40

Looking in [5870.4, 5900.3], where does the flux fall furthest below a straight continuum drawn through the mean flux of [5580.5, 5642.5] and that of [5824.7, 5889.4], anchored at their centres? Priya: 5890.75 Angstrom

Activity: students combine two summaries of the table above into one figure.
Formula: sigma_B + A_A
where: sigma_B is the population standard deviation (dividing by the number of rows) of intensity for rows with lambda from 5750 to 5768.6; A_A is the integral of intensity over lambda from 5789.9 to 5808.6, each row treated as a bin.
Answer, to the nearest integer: 974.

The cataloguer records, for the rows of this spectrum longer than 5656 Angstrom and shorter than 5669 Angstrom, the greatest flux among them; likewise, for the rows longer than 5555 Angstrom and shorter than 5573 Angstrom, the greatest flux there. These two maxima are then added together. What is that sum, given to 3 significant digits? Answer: 108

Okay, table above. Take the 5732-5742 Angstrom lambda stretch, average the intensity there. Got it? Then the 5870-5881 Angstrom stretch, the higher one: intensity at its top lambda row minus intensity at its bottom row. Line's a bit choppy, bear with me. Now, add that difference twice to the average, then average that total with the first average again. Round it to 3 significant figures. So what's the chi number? 51.8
